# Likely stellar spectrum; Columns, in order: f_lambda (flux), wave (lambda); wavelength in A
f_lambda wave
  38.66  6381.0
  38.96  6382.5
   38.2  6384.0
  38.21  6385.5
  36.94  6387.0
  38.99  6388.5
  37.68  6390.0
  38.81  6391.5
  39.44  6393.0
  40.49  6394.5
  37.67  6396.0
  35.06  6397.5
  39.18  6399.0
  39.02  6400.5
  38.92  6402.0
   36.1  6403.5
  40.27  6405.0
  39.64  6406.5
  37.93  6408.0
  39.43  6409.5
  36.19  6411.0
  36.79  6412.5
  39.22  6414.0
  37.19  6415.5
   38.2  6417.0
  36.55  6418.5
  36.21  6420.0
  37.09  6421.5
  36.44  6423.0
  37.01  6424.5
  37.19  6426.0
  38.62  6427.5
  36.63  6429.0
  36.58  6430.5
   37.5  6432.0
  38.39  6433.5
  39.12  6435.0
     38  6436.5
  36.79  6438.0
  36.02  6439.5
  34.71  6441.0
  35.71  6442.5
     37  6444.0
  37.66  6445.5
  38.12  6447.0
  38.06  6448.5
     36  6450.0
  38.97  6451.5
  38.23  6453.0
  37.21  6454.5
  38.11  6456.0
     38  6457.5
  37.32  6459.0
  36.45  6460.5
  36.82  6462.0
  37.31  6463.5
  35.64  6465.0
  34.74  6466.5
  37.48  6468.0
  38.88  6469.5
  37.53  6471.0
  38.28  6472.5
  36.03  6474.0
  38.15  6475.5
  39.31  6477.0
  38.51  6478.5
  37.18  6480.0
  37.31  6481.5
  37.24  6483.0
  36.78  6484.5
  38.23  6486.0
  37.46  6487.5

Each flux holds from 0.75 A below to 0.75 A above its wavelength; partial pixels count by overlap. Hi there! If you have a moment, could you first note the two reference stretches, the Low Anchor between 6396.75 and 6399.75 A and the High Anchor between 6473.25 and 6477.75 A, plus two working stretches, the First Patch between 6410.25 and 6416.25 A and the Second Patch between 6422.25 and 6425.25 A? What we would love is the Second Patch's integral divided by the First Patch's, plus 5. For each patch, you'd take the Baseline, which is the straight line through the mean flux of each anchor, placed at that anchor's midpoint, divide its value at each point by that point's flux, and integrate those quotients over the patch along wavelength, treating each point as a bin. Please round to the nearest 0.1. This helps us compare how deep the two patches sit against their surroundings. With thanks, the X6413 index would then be 5.5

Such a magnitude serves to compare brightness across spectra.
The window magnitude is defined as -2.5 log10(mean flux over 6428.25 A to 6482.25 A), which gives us -3.93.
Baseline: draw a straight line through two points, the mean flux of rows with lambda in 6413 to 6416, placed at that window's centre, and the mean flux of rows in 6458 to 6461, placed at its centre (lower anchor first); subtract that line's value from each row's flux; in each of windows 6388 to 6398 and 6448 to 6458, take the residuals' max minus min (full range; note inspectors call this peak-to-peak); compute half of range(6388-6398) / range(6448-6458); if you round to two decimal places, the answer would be 0.89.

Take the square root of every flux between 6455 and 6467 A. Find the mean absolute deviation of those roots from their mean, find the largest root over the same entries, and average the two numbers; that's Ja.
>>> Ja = 3.12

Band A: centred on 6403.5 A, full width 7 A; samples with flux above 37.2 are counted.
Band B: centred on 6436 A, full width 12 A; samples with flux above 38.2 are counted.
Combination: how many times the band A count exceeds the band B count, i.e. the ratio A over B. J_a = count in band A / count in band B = 2.0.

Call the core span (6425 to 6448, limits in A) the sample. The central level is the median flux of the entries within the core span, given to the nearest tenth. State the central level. 37.2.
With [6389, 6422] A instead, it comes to 38.1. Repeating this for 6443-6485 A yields 37.4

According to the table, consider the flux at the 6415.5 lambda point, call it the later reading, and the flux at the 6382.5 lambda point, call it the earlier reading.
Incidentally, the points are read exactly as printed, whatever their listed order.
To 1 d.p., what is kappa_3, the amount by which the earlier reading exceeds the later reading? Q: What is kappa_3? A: 1.8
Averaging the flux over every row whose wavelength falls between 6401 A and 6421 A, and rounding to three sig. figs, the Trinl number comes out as 37.9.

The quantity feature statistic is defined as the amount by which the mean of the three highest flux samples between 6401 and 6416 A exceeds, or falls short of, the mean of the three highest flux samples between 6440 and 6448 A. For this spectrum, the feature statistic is 2.2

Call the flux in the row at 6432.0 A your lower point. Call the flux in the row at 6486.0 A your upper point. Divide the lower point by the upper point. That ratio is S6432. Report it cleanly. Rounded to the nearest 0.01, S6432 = 0.98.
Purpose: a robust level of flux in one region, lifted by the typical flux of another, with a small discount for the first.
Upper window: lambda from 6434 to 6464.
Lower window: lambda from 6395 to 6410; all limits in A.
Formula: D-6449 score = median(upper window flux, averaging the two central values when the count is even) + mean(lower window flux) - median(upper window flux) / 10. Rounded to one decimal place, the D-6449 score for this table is 71.9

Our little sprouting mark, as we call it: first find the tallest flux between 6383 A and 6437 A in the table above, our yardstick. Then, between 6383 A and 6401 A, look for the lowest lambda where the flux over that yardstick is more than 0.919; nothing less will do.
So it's 6384.0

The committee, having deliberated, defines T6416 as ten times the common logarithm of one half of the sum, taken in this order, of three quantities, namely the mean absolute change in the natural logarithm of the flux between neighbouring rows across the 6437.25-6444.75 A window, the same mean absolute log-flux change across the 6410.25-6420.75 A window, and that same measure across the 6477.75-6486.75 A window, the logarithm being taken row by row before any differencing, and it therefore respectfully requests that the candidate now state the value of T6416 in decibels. -13.7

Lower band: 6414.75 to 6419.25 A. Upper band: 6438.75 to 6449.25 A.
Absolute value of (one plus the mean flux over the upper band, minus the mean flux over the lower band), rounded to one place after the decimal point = 0.4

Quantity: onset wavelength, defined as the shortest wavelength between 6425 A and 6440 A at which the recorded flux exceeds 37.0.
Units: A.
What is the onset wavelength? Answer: 6426.0 A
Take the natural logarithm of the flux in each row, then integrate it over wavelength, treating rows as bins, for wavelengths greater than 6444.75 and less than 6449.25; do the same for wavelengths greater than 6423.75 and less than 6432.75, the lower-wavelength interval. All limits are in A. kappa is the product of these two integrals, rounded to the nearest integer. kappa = 533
